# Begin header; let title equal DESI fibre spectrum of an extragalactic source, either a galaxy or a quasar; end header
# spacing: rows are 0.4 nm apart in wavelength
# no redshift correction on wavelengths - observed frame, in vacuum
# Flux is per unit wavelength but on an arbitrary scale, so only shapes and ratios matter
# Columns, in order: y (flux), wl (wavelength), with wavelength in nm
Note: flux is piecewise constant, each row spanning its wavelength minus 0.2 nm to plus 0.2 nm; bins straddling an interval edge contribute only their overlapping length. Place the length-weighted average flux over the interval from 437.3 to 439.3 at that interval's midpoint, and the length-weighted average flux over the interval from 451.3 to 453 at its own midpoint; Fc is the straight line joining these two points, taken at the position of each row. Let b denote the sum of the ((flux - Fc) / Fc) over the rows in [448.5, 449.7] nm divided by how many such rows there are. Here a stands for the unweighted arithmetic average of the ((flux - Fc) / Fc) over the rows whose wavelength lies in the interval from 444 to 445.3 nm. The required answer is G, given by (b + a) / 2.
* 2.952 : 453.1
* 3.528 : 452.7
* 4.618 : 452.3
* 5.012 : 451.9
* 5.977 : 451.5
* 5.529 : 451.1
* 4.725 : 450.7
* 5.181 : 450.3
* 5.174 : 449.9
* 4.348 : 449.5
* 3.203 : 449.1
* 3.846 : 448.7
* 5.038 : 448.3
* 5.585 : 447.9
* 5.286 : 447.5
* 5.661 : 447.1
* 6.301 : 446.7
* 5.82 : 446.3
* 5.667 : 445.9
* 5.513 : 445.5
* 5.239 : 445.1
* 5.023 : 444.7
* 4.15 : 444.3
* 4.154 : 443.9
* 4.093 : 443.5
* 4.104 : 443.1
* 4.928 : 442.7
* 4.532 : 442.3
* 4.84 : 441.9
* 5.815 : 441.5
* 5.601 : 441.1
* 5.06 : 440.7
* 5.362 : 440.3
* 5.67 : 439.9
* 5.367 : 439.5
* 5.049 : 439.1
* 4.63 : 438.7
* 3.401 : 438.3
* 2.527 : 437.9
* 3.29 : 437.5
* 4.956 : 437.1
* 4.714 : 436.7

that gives 0.00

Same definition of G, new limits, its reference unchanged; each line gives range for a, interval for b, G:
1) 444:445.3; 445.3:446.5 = 0.24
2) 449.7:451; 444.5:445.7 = 0.17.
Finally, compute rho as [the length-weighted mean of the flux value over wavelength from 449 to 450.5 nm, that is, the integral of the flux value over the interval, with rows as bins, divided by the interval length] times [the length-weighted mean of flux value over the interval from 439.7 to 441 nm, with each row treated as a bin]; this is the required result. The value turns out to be 24.6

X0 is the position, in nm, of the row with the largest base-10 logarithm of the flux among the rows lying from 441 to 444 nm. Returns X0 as 441.5 nm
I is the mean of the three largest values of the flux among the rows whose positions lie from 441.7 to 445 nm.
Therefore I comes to 4.9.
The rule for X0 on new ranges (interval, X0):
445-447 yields 446.7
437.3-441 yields 439.9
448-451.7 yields 451.5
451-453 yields 451.5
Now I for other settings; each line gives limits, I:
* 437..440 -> 5.4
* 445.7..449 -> 5.9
